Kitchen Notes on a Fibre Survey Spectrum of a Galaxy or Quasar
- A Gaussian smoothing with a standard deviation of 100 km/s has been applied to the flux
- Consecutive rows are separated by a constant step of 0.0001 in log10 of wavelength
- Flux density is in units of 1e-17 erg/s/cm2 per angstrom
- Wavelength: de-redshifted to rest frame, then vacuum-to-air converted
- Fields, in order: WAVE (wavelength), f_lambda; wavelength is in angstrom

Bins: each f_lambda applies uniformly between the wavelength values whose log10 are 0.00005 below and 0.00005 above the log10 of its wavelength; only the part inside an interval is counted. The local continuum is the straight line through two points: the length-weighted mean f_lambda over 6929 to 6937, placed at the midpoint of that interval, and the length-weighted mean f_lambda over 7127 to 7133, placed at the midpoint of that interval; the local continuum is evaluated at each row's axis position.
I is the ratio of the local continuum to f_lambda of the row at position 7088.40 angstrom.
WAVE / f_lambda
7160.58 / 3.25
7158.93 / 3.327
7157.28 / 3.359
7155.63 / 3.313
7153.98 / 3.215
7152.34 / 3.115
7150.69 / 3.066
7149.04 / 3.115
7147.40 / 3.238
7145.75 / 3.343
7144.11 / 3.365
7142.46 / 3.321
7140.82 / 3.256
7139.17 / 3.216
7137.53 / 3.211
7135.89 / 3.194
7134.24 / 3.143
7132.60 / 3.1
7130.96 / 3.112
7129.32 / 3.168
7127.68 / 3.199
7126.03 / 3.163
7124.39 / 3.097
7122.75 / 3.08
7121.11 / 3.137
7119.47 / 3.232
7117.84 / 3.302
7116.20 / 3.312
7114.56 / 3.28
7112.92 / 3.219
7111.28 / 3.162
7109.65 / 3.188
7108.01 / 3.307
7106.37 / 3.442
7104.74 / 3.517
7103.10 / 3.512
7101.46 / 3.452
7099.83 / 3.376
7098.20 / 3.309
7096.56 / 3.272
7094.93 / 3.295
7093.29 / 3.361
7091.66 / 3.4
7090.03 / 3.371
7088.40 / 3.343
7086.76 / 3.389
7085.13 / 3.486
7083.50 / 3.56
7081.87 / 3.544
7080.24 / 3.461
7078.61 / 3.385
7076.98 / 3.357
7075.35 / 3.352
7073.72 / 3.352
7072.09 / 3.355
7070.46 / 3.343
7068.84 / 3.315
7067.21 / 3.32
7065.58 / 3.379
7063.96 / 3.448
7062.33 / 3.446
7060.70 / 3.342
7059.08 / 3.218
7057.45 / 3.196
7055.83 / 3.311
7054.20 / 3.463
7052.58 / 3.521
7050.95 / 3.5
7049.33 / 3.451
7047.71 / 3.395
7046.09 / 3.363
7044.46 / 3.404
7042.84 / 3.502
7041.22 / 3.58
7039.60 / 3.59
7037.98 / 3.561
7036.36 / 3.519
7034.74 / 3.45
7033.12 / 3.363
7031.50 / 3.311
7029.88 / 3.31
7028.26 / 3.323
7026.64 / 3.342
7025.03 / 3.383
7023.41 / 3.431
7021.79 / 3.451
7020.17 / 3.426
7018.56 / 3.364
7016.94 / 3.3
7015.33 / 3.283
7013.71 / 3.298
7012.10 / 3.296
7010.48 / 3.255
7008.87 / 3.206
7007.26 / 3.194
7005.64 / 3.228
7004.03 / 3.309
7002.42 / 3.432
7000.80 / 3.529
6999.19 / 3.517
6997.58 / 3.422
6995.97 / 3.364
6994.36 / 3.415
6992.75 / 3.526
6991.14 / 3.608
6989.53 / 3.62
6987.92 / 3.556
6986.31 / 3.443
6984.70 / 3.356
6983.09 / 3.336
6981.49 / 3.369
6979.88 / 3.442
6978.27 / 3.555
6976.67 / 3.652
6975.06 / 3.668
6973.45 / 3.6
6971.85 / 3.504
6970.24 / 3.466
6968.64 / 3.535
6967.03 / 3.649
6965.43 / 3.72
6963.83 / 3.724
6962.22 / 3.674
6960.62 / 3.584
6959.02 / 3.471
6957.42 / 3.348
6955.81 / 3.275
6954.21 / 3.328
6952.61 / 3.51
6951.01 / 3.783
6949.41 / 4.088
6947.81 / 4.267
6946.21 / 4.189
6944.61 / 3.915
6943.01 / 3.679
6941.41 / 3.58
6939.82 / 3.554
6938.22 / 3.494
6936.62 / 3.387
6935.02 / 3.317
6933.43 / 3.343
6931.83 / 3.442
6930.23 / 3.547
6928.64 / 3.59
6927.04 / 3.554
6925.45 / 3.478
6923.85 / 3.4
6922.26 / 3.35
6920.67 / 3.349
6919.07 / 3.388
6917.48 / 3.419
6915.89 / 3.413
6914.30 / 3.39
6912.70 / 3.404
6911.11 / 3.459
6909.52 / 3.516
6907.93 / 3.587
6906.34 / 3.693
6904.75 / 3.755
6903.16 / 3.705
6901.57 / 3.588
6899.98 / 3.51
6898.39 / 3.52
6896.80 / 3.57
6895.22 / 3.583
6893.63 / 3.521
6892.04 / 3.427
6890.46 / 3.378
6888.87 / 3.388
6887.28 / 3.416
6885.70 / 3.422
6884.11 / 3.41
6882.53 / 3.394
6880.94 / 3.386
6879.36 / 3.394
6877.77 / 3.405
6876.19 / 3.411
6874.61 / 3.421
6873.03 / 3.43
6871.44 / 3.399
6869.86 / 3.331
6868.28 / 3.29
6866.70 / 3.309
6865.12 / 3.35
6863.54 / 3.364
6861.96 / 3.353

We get 0.96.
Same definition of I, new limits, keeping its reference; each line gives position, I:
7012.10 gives 1.00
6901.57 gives 0.96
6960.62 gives 0.94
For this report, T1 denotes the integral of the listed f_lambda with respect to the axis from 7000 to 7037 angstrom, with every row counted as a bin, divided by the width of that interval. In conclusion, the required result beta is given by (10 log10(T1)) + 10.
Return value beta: 15.2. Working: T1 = 3.35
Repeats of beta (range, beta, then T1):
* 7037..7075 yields 15.3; 3.41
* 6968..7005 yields 15.4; 3.49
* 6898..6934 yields 15.4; 3.50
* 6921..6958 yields 15.5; 3.58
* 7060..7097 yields 15.3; 3.39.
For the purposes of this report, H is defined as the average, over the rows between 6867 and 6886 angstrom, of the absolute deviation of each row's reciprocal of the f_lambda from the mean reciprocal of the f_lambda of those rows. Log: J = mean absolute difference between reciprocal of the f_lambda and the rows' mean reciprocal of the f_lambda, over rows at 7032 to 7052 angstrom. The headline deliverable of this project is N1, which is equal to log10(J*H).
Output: -4.85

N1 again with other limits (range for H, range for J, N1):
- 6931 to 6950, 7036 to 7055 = -4.00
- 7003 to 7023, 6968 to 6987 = -4.40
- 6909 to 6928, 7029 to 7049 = -4.51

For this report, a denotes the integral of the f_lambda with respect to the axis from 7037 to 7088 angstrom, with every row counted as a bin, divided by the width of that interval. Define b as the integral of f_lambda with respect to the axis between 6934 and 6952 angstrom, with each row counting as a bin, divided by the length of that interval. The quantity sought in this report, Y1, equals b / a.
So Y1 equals 1.10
